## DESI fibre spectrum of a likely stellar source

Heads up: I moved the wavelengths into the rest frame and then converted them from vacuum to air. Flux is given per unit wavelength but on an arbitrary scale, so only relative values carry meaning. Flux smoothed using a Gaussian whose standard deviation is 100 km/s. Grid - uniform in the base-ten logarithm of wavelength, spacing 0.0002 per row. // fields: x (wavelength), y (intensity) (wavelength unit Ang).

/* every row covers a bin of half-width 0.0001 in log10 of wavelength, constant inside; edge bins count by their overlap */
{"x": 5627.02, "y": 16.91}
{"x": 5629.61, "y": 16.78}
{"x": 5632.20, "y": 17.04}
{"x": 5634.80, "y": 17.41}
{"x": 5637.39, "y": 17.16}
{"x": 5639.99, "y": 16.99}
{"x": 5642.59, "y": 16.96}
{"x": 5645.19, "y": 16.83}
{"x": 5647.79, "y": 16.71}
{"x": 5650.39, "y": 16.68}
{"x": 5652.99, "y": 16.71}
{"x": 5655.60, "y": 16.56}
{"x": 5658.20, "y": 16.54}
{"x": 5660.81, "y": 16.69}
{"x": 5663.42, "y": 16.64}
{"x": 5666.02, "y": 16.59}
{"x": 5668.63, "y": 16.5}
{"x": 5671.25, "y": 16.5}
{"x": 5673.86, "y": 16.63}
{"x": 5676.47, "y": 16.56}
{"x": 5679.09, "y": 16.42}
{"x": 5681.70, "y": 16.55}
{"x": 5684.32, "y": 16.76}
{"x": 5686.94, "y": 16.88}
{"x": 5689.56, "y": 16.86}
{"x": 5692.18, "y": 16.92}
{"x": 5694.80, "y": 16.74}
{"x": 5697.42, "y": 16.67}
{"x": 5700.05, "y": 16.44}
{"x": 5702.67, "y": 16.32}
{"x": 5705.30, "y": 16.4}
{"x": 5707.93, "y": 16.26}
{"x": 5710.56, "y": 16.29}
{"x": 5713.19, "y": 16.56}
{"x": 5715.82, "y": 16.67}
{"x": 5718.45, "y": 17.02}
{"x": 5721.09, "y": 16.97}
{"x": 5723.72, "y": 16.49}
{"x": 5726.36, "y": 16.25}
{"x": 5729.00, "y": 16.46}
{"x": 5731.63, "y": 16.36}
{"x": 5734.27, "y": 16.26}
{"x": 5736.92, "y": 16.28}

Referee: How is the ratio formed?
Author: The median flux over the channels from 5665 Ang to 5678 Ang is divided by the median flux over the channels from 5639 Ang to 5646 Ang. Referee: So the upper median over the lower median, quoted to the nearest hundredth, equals 0.98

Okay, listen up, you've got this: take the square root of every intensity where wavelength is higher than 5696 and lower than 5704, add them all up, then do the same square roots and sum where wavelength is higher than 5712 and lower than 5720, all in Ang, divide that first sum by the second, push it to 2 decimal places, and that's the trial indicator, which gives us 0.99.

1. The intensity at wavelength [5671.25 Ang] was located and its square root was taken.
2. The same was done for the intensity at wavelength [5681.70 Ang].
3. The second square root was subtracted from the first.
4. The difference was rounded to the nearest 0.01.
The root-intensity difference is -0.01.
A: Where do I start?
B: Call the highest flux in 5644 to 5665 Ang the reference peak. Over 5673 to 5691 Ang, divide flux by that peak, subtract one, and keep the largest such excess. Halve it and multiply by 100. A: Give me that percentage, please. 0.1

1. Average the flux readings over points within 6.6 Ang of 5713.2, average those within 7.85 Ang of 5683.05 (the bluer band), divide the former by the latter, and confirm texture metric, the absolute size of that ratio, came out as 0.993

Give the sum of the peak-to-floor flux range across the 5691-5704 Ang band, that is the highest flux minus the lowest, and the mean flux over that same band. 17.2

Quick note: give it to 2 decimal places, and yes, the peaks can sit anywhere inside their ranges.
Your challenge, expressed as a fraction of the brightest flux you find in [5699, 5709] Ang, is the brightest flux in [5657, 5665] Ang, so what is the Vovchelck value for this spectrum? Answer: 1.02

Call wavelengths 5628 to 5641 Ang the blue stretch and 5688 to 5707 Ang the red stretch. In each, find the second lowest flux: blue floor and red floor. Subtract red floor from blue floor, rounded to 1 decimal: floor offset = 0.6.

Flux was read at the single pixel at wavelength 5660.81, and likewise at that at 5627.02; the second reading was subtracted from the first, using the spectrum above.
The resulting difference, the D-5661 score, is -0.22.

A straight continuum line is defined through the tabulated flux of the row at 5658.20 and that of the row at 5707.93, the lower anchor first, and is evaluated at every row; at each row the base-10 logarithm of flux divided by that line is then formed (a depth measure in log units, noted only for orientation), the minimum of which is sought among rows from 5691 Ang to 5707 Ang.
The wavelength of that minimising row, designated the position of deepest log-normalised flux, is 5702.67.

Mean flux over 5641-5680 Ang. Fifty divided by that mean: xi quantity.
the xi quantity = 3.01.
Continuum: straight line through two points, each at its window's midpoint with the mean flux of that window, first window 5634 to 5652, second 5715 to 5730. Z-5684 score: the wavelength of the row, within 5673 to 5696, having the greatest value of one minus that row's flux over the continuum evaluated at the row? 5679.09 Ang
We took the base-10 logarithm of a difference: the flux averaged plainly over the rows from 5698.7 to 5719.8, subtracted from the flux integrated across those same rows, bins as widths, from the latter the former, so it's 2.52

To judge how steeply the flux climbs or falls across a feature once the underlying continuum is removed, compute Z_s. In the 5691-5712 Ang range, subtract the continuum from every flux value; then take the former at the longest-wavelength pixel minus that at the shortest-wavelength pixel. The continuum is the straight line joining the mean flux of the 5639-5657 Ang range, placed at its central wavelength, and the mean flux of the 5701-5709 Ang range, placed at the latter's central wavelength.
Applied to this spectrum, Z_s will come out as -0.49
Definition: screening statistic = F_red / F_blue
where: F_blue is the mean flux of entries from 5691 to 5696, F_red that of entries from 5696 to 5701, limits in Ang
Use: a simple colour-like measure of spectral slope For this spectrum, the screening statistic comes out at 0.98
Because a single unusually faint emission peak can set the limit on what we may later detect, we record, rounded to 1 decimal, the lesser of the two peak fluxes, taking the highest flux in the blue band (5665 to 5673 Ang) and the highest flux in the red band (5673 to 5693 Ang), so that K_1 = 16.6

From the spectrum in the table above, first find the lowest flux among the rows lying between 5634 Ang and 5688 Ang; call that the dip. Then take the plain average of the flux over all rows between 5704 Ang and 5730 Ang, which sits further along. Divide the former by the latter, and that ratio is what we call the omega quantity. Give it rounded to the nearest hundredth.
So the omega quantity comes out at 0.99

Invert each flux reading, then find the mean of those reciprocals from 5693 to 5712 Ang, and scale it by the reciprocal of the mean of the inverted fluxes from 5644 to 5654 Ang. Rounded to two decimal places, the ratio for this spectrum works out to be 1.02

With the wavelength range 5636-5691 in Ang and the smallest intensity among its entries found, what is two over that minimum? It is 0.1218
